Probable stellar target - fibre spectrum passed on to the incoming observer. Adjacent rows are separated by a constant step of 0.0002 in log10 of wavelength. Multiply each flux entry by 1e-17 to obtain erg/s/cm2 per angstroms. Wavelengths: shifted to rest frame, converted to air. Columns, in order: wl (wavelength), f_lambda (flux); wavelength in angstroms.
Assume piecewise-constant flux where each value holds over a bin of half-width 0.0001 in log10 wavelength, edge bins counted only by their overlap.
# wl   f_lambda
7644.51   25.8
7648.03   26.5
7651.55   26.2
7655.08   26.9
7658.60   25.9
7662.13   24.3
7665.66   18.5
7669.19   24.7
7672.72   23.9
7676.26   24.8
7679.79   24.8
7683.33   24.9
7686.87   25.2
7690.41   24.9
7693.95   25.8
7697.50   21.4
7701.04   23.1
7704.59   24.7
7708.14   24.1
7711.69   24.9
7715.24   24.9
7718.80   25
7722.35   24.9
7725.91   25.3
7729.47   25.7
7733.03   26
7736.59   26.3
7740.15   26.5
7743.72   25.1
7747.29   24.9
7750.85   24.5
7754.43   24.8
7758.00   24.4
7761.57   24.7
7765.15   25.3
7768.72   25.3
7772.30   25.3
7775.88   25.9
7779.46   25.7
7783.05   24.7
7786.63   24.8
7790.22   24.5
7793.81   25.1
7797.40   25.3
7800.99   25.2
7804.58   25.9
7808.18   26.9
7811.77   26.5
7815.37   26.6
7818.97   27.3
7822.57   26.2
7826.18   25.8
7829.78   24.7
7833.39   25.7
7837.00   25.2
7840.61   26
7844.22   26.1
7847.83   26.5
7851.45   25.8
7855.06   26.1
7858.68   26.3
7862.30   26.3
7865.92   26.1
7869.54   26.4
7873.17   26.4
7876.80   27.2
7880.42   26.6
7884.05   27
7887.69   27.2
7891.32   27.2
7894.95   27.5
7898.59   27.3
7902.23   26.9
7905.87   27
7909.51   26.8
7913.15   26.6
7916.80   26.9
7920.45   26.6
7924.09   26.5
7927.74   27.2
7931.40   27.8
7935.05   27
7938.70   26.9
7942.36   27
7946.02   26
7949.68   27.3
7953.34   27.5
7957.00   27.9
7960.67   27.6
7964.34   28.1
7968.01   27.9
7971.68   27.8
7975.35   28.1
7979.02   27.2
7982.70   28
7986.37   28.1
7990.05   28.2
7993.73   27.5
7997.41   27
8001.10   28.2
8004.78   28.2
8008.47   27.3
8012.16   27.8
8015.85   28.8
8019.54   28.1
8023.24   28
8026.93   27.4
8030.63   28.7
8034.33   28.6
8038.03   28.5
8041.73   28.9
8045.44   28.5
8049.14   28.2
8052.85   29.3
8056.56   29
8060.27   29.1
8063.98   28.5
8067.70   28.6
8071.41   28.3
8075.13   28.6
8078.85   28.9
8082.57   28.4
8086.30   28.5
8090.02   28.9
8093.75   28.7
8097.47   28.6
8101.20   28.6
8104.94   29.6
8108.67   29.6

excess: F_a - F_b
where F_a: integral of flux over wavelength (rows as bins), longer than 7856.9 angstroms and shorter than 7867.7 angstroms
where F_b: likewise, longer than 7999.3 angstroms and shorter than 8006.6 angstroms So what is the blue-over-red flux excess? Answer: 77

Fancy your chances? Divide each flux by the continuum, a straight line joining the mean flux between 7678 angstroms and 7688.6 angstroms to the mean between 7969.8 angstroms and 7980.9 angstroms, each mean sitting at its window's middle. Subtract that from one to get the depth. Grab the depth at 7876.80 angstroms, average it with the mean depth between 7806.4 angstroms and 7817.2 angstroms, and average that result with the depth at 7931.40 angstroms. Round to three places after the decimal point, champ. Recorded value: -0.018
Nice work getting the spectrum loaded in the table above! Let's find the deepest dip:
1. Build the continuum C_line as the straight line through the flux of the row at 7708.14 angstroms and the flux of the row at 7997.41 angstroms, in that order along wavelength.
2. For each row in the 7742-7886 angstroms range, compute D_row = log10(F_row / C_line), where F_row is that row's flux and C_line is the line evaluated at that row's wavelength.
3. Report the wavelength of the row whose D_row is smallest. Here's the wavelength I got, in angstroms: 7829.78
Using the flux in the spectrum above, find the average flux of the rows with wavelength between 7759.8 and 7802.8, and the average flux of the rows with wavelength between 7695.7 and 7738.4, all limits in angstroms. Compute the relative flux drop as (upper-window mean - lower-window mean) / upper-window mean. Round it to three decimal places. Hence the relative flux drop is 0.018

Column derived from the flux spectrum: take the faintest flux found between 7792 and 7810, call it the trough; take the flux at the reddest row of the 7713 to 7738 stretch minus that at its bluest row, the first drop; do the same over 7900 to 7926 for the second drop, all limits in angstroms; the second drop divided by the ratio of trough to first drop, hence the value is -0.02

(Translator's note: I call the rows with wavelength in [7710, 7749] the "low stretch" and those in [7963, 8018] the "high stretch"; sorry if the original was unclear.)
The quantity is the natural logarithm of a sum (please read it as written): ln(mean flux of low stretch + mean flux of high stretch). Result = 3.98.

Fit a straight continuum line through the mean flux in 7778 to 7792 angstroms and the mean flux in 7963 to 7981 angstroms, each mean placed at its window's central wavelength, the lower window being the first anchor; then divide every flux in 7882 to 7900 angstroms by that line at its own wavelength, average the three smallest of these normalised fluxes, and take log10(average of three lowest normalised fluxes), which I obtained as 0.010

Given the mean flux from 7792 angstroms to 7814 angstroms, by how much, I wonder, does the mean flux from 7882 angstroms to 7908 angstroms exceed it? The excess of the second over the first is 1.3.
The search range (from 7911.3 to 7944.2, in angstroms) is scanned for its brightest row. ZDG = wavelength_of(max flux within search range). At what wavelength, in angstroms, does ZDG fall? 7931.40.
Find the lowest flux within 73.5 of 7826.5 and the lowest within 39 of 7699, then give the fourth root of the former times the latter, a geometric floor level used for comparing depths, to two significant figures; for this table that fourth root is 4.6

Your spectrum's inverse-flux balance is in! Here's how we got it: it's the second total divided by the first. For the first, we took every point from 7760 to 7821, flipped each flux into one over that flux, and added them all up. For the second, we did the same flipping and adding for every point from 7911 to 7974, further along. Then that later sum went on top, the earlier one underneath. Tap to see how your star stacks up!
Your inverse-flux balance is 0.94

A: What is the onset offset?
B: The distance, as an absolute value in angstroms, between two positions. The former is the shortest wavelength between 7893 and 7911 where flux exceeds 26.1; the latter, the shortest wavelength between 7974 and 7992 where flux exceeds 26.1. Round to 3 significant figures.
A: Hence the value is 80.4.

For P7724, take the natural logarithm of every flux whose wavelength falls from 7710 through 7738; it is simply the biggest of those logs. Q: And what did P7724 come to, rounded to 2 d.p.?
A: 3.27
